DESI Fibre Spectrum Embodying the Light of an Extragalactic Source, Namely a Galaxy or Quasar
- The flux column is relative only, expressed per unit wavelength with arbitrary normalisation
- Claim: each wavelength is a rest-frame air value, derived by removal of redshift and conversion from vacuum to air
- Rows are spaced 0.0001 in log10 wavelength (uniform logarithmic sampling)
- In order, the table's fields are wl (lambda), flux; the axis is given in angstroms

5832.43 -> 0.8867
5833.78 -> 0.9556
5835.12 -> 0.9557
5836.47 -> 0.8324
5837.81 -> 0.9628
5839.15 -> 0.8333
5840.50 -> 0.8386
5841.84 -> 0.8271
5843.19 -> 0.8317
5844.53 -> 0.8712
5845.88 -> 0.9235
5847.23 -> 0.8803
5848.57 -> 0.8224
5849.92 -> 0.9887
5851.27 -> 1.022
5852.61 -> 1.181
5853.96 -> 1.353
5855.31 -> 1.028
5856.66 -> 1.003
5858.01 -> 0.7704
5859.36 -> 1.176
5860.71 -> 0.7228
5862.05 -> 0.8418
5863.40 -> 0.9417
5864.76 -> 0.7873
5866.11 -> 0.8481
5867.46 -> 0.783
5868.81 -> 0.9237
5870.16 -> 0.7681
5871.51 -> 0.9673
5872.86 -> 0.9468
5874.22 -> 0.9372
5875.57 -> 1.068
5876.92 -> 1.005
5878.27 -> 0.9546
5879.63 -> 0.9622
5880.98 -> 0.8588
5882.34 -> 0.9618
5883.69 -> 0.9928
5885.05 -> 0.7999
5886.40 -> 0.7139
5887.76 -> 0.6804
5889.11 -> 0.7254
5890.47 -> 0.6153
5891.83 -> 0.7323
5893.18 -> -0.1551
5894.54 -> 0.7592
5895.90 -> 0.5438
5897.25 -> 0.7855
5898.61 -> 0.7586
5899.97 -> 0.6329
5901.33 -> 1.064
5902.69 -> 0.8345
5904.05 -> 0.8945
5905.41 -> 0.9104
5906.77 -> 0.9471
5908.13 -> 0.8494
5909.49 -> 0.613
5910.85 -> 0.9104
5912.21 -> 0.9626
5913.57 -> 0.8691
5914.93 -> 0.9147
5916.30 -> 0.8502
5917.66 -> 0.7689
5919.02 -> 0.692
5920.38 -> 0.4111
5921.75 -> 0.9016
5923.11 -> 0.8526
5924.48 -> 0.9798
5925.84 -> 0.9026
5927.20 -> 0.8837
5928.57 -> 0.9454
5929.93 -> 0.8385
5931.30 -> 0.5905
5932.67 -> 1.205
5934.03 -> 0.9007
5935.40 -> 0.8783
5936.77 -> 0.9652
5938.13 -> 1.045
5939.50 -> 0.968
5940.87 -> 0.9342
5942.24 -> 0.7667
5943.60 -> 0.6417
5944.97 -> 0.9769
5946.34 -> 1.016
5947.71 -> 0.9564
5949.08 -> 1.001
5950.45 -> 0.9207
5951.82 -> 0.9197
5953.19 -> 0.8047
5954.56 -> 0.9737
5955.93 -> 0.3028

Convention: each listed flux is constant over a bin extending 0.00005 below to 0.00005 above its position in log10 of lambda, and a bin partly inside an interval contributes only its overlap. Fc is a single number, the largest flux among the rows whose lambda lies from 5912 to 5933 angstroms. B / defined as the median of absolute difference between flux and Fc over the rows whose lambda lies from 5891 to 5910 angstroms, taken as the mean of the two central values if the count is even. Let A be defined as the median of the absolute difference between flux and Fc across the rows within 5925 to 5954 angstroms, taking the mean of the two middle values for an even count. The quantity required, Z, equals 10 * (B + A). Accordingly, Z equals 7.2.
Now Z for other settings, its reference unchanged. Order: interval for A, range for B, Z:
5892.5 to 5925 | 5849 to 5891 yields 6.2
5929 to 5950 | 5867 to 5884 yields 5.0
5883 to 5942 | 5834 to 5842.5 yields 7.2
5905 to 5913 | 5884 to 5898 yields 7.8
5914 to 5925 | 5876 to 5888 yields 6.0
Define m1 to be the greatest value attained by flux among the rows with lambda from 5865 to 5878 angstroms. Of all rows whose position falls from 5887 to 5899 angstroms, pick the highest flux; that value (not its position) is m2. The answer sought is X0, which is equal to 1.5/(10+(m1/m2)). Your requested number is 0.1320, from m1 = 1.068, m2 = 0.7855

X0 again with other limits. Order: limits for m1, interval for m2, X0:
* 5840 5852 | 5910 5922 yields 0.1356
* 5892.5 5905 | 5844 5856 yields 0.1391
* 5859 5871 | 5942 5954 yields 0.1344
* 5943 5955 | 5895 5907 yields 0.1369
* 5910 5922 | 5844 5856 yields 0.1400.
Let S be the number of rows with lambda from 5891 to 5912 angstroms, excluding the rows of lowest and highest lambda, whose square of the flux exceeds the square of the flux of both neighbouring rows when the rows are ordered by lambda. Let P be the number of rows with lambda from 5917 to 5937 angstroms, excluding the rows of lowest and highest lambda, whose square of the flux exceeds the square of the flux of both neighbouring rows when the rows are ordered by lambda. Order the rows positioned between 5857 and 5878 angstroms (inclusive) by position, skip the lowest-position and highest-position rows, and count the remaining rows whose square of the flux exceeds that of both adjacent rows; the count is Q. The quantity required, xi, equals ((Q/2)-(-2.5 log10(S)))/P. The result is 1.13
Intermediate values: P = 4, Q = 6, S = 4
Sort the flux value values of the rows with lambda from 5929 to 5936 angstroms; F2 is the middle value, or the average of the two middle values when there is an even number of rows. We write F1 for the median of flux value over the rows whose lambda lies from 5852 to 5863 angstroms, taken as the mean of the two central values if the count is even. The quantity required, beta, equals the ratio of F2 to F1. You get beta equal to 0.86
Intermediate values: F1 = 1.02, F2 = 0.88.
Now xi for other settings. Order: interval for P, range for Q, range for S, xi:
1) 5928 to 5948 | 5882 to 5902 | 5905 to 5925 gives 1.34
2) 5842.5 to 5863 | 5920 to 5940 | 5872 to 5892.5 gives 1.34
